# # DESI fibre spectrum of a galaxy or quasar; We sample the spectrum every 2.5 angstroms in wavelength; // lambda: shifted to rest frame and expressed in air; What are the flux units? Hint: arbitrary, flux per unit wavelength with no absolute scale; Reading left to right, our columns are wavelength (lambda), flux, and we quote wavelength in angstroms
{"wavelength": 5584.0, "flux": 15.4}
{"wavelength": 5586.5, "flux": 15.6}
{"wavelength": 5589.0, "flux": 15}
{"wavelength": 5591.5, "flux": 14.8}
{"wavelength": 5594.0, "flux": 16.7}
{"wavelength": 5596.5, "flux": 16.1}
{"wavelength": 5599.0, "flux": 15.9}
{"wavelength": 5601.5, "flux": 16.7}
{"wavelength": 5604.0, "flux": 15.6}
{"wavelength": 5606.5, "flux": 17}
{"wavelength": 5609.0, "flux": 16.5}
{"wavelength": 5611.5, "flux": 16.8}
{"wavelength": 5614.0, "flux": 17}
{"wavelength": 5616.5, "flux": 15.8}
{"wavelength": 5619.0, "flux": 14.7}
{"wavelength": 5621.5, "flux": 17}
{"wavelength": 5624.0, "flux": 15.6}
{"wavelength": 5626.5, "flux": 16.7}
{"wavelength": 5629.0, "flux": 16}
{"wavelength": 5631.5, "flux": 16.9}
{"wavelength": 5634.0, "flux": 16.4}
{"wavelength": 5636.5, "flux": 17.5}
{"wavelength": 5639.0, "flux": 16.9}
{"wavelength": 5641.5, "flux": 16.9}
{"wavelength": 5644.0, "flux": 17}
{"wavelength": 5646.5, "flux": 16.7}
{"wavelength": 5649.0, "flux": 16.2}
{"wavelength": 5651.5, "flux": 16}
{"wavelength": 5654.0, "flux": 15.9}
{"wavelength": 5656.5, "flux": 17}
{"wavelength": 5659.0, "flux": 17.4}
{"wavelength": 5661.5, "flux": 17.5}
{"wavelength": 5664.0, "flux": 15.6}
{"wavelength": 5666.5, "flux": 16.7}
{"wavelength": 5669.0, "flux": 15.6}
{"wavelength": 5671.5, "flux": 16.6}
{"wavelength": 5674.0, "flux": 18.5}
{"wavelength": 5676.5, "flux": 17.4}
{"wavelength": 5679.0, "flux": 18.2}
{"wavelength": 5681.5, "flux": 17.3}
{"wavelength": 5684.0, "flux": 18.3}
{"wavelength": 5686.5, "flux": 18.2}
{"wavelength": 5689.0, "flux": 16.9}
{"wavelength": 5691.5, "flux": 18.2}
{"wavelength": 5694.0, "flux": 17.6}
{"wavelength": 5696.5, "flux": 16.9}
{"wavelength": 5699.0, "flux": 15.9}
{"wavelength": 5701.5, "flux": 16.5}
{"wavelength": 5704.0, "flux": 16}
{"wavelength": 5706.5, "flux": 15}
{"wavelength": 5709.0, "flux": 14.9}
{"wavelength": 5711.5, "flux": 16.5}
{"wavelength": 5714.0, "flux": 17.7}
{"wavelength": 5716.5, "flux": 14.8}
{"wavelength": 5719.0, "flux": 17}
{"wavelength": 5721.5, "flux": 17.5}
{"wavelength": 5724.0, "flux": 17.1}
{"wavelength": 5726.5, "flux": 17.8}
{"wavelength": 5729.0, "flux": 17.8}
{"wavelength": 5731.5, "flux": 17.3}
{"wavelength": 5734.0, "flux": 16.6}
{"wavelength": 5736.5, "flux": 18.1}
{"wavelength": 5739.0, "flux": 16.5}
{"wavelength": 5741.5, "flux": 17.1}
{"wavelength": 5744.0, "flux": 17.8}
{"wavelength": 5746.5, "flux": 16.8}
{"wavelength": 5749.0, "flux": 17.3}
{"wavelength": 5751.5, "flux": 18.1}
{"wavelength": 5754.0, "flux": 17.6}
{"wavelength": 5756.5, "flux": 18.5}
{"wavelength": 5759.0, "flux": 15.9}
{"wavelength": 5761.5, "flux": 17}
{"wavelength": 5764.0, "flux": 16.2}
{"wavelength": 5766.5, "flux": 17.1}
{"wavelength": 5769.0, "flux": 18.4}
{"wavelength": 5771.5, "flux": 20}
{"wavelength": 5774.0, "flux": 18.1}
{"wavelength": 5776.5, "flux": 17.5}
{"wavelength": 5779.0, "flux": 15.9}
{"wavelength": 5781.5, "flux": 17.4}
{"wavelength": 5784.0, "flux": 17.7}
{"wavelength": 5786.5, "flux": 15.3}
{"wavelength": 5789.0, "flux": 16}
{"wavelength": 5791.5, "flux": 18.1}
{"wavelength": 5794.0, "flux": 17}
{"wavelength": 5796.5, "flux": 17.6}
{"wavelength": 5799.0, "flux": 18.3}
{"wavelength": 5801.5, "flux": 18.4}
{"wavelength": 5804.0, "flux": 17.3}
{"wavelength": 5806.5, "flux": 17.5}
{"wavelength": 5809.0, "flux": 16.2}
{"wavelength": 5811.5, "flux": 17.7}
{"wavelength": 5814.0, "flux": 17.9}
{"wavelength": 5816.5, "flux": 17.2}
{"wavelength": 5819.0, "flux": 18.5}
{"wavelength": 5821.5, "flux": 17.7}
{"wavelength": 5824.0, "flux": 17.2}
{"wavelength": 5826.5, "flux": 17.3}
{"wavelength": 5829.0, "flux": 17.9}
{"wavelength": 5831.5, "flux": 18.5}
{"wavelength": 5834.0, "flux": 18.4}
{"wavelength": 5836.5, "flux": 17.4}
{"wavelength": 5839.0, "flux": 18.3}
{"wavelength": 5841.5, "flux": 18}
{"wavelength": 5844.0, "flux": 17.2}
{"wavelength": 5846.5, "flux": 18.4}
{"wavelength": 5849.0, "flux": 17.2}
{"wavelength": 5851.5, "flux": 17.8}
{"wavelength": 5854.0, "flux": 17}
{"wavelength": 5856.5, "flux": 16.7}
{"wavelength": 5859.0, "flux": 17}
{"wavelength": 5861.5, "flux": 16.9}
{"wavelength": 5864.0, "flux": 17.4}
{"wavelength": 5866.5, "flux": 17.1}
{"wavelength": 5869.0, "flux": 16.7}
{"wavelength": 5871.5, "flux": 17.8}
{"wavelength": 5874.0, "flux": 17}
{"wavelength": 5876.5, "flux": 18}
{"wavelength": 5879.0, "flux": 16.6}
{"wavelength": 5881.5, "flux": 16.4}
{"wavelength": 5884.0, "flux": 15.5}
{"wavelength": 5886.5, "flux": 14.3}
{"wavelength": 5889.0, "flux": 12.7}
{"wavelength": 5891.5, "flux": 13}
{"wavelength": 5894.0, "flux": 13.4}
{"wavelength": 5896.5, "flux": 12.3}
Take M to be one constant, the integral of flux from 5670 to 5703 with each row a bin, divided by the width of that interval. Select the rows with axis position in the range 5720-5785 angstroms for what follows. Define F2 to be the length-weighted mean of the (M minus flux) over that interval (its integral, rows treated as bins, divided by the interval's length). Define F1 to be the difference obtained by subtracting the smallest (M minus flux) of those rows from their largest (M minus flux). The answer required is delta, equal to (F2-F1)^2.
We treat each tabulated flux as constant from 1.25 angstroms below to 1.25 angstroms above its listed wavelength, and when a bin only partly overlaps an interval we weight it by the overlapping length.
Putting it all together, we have 17.0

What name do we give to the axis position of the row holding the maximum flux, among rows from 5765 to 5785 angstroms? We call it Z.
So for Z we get 5771.5 angstroms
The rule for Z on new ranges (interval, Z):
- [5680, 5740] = 5684.0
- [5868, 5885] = 5876.5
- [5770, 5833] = 5771.5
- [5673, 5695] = 5674.0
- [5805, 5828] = 5819.0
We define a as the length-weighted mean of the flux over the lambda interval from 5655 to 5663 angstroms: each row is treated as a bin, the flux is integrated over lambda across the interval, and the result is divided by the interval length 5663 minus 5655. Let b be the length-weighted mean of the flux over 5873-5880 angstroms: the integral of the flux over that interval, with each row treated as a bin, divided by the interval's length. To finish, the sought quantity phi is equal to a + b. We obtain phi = 34.4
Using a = 17.2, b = 17.2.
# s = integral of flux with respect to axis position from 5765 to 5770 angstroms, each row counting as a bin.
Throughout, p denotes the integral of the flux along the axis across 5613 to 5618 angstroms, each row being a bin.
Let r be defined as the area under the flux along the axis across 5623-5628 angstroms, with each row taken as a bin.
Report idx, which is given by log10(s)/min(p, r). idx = 0.0241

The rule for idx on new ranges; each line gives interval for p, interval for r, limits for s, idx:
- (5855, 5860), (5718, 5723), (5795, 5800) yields 0.0232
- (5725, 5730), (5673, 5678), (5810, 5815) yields 0.0219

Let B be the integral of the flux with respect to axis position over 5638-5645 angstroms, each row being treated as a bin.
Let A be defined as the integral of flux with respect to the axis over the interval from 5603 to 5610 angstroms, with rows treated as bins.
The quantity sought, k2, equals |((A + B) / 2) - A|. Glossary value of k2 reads 1.9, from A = 115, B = 119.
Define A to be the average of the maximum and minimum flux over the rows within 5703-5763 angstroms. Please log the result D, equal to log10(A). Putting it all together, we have 1.22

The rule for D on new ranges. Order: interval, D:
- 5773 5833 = 1.23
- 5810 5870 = 1.25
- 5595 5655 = 1.21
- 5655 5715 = 1.22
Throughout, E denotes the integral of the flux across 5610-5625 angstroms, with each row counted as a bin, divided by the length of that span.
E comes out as 16.2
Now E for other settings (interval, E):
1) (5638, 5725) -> 16.8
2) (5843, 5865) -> 17.3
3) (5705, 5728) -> 16.5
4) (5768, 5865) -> 17.5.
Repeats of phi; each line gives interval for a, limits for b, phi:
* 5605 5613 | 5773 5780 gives 33.9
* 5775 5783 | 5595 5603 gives 33.2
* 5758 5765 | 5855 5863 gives 33.3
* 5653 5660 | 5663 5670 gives 32.8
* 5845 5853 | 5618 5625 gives 33.6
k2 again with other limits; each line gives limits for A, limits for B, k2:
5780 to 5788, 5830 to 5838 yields 5.4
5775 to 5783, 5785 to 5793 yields 1.9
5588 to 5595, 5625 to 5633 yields 11.8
